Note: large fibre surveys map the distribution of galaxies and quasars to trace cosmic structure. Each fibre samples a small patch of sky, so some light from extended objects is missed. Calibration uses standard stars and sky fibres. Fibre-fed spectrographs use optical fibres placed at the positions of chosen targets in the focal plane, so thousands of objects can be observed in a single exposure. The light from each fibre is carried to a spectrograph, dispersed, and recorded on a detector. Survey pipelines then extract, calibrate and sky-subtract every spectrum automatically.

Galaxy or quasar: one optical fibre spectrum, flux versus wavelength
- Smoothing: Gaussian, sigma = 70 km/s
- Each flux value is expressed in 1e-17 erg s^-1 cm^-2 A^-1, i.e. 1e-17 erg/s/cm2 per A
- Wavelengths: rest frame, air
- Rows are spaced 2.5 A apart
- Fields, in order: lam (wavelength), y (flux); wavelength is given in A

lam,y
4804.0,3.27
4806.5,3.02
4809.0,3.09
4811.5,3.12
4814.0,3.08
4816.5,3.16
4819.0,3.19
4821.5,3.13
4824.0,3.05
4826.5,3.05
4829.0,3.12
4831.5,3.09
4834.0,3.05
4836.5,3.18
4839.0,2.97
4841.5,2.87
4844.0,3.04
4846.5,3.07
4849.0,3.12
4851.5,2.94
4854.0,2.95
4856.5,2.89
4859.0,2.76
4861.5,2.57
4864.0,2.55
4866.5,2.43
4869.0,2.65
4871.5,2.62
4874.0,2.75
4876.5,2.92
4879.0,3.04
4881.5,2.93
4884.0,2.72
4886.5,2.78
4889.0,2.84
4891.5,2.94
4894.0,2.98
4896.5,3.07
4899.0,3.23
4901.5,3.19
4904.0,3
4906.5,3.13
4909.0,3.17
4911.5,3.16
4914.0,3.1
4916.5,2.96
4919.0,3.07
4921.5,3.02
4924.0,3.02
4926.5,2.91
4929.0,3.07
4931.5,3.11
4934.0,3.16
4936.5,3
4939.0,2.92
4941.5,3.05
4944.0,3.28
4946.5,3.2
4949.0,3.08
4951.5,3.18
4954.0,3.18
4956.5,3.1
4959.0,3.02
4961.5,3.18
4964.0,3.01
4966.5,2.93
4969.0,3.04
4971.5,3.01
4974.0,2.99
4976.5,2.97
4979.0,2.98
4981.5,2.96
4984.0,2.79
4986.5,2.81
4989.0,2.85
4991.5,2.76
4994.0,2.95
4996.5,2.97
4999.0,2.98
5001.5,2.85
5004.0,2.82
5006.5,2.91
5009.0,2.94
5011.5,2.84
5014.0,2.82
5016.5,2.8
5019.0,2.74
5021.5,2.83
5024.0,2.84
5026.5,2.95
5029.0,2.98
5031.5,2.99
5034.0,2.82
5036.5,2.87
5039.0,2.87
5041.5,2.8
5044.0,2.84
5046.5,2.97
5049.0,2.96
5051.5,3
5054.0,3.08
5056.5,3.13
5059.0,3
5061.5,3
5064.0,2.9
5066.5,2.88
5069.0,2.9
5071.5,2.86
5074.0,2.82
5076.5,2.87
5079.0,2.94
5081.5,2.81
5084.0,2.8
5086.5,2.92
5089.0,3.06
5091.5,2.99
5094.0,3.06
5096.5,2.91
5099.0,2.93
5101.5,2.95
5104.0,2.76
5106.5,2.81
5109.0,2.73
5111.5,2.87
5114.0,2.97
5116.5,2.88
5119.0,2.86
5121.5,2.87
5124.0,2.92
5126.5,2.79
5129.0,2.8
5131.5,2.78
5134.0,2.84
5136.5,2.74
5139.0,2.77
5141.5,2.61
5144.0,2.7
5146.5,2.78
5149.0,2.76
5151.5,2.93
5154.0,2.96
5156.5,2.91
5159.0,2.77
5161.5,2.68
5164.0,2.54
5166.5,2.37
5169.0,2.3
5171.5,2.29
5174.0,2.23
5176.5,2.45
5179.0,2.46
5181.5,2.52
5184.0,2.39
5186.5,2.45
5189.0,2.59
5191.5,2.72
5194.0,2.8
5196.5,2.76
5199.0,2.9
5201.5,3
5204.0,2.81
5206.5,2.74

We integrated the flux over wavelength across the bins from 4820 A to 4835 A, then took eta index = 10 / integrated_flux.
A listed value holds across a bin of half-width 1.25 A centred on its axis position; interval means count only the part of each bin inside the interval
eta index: 0.216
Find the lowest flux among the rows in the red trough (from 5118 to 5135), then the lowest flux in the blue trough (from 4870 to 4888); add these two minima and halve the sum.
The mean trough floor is 2.70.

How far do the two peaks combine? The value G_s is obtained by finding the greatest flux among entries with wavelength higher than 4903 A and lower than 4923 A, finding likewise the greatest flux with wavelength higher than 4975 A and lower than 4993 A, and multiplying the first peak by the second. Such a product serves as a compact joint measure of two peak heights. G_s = 9.45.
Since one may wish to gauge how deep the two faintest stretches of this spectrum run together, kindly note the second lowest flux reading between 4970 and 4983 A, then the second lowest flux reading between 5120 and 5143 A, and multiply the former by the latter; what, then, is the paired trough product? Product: 8.14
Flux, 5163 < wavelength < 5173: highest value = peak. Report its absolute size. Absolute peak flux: 2.54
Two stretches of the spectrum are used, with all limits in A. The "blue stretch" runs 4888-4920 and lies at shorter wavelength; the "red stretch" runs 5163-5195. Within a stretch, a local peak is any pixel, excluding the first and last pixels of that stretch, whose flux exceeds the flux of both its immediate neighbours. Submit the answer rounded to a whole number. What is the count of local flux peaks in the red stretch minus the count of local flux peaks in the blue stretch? -1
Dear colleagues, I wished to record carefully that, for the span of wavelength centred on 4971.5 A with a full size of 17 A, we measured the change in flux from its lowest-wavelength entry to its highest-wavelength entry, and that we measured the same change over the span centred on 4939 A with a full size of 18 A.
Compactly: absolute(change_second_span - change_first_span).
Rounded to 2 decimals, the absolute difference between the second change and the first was 0.12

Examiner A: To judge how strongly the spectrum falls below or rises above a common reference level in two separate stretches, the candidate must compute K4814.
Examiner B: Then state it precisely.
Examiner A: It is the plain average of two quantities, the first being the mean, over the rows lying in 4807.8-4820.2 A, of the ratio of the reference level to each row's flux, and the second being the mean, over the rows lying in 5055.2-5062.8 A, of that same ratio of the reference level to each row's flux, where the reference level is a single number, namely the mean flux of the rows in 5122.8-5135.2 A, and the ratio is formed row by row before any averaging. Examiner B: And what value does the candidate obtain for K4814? 0.92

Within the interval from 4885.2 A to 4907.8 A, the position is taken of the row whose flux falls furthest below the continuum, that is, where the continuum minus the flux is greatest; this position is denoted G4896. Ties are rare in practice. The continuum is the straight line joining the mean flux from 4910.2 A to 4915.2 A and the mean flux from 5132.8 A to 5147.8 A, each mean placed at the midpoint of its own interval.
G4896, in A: 4886.5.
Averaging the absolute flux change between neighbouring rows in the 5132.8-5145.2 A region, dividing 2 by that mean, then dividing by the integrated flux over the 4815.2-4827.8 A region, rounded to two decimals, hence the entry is 0.54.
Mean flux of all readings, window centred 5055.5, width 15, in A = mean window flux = 3.03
